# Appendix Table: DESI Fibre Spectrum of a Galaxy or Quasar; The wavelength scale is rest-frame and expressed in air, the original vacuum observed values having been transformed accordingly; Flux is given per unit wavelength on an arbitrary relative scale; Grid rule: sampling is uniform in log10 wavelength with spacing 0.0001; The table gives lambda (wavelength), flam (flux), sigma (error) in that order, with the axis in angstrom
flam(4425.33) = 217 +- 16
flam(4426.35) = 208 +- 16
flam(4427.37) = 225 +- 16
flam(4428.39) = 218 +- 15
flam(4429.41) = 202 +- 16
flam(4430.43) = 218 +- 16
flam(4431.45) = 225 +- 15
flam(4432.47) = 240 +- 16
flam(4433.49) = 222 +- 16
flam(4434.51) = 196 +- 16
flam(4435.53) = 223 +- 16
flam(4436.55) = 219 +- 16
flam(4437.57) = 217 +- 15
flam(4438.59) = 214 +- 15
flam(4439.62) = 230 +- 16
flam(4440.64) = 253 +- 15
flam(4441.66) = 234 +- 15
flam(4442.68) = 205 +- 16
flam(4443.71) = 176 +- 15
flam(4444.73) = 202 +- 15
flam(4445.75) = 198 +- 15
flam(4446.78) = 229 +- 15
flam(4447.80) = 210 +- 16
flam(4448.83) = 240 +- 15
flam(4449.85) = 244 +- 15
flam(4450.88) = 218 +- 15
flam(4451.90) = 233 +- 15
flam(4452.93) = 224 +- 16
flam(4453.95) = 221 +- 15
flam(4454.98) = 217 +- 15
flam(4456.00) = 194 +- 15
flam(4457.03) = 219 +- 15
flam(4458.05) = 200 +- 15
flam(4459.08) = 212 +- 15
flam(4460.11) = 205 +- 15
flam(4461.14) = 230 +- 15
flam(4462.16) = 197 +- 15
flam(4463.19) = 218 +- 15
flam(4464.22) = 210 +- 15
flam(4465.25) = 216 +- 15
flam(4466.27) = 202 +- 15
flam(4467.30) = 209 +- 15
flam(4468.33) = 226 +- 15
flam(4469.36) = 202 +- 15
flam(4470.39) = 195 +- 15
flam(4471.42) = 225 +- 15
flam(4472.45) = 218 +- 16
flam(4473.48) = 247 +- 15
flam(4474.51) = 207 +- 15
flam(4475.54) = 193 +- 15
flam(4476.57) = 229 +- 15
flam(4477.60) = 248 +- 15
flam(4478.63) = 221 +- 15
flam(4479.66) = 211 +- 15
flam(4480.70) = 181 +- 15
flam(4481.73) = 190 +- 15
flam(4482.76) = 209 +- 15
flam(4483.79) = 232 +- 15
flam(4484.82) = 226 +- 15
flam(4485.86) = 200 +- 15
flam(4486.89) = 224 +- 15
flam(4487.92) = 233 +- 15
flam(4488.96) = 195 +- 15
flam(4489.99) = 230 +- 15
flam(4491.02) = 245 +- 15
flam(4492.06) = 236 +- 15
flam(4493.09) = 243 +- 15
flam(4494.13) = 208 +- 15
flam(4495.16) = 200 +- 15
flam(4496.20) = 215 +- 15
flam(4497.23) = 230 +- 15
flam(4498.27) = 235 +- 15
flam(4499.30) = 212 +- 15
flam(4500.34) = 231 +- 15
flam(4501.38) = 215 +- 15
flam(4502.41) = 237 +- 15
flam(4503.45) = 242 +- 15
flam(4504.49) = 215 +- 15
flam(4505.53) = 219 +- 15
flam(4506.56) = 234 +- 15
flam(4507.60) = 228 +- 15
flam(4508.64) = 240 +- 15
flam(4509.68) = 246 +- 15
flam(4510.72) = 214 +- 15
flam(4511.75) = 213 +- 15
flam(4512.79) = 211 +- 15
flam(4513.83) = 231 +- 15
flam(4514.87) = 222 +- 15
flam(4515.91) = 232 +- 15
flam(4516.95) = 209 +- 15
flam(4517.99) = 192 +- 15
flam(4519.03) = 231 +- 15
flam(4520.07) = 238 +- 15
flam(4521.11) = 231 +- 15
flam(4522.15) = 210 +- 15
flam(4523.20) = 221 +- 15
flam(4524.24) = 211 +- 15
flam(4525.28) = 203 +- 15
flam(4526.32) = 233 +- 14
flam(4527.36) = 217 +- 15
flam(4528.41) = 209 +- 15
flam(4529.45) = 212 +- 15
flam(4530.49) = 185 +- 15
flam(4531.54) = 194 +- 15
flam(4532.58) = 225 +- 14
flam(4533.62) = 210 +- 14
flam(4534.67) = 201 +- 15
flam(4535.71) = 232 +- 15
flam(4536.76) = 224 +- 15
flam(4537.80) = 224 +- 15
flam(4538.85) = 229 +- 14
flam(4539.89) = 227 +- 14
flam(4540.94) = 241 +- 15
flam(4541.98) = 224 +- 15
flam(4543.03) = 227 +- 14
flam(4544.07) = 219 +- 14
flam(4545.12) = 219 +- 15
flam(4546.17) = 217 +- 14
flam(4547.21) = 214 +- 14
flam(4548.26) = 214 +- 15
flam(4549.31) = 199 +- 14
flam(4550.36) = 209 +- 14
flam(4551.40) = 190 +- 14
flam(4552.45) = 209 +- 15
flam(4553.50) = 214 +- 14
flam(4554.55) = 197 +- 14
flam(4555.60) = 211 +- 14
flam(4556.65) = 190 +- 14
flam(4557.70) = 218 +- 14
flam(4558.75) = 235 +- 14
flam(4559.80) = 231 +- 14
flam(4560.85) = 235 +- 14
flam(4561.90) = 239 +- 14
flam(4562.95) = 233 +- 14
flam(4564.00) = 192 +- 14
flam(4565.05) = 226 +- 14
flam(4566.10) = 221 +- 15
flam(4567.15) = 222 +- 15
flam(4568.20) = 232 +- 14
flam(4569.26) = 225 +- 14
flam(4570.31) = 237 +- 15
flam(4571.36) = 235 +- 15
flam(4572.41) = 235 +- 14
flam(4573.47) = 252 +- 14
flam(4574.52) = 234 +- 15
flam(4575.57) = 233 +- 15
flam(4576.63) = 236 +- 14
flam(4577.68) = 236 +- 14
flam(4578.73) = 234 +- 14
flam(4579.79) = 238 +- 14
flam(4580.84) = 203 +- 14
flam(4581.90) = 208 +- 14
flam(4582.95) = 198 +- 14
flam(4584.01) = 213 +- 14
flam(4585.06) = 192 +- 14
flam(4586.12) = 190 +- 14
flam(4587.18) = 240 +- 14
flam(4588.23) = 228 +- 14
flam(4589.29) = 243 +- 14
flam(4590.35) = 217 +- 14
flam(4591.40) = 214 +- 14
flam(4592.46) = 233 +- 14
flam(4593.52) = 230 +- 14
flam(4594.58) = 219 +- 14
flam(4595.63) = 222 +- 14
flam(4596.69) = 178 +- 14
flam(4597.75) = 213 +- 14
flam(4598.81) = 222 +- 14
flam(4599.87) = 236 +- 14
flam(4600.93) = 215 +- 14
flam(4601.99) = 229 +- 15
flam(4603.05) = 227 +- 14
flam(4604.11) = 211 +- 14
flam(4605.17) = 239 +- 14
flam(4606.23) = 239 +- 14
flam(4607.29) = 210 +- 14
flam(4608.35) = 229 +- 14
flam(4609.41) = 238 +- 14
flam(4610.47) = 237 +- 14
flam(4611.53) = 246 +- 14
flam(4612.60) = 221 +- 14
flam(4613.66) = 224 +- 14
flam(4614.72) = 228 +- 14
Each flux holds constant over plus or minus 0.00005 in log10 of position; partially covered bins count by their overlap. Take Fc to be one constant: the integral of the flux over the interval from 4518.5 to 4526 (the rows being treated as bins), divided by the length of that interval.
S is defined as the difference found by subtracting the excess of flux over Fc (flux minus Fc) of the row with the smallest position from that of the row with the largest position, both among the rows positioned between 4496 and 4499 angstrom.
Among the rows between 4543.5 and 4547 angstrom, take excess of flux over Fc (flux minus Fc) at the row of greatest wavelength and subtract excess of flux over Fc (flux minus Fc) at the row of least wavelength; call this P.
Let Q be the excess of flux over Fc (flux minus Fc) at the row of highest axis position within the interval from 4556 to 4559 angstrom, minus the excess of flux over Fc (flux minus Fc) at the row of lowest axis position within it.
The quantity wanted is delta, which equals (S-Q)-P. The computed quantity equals -23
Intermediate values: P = -2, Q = 45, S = 20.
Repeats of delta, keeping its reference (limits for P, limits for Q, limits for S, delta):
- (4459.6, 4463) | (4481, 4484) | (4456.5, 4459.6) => -41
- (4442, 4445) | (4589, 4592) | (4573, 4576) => 13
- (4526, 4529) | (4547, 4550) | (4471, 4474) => 61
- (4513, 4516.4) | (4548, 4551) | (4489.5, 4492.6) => 10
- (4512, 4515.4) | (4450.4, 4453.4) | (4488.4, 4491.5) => 33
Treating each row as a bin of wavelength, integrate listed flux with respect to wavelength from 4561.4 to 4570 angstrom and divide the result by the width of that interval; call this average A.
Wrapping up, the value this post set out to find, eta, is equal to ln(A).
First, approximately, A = 224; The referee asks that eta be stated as 5.41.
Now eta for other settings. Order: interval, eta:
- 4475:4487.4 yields 5.36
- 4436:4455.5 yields 5.39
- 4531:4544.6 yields 5.40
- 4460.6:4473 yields 5.36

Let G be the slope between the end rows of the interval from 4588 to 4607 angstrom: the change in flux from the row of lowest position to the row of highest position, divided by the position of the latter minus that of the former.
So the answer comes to 0.6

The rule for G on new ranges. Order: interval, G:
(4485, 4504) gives 2.4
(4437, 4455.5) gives 0.0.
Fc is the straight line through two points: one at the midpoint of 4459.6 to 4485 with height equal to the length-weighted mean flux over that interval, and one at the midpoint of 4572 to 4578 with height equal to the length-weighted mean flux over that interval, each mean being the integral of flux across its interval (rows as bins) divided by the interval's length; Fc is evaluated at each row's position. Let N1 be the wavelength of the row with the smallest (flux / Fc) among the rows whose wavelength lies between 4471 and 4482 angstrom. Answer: 4480.70 angstrom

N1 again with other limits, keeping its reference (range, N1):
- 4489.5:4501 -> 4495.16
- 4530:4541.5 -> 4530.49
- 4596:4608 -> 4596.69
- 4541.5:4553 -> 4551.40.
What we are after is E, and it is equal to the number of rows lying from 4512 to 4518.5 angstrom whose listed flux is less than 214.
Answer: 3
